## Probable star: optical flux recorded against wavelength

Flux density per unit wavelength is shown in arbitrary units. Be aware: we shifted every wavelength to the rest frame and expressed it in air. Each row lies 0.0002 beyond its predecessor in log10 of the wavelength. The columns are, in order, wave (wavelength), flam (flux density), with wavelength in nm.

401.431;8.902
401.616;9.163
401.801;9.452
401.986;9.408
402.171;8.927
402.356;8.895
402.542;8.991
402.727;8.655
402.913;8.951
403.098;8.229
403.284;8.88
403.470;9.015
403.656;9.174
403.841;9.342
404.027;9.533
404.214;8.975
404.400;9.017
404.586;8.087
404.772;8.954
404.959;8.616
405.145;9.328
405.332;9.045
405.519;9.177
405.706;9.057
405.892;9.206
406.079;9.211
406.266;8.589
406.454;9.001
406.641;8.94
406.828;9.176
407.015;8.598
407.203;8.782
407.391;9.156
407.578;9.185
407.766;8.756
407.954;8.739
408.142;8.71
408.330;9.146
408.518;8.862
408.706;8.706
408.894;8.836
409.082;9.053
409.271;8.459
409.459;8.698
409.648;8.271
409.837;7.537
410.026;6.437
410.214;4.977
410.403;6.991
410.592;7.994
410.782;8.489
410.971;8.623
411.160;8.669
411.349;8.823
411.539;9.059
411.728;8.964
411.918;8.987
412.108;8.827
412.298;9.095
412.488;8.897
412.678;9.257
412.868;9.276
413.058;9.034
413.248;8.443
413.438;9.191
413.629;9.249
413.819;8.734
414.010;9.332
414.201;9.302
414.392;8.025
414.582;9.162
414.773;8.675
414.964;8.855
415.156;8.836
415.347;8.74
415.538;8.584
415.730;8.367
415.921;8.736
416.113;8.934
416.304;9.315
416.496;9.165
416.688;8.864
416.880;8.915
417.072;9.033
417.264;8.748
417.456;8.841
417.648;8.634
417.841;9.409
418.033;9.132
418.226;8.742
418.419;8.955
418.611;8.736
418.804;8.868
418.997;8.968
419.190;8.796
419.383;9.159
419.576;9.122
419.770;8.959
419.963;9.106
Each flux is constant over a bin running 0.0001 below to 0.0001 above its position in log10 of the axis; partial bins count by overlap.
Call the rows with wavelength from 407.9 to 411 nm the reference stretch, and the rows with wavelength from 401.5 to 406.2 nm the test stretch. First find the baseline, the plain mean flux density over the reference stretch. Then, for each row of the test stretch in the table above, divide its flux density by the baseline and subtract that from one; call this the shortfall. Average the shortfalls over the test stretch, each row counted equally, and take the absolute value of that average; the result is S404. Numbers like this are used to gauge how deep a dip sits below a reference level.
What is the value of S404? 0.11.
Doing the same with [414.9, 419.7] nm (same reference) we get 0.09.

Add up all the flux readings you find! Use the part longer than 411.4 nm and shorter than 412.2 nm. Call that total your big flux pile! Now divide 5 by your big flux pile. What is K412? 0.140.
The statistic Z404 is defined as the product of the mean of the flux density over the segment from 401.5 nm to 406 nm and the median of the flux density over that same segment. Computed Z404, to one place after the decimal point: 81.2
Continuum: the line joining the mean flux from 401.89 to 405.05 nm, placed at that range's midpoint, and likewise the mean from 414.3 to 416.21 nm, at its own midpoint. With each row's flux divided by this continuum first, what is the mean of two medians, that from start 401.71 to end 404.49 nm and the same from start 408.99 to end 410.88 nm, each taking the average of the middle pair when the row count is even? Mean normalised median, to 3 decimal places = 0.966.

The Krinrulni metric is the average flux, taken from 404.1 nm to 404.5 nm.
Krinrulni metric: 9.00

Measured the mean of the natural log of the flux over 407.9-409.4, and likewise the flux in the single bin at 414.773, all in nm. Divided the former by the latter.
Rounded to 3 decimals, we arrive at 0.251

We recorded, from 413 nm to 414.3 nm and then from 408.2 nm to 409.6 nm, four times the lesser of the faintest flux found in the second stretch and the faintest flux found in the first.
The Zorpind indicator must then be 34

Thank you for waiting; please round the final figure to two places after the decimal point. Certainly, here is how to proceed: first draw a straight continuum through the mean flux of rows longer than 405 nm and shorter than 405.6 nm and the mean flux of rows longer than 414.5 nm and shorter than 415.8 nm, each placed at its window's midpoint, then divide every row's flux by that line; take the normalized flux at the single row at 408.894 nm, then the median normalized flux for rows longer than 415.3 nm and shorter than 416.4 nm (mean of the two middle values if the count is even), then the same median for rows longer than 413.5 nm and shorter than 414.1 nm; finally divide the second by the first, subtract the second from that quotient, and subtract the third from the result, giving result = -1.03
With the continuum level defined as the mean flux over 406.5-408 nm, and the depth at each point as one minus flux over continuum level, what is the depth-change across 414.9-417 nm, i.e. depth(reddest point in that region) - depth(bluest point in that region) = -0.007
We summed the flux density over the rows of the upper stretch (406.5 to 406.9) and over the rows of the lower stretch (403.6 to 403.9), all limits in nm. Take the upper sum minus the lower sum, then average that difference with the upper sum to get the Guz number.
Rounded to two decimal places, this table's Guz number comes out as 8.86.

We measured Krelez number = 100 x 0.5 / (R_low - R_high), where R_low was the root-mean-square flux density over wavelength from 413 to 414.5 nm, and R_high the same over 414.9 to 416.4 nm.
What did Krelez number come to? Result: 400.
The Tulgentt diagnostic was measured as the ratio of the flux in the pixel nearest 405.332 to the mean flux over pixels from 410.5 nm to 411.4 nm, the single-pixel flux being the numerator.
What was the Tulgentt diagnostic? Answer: 1.06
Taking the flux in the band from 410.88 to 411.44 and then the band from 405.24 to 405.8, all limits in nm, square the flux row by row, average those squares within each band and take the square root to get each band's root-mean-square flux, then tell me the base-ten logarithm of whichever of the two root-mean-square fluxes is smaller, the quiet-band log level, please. 0.940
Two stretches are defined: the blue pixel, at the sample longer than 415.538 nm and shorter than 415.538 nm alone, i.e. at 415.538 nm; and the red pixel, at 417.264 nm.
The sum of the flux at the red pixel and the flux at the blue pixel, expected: 17.3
